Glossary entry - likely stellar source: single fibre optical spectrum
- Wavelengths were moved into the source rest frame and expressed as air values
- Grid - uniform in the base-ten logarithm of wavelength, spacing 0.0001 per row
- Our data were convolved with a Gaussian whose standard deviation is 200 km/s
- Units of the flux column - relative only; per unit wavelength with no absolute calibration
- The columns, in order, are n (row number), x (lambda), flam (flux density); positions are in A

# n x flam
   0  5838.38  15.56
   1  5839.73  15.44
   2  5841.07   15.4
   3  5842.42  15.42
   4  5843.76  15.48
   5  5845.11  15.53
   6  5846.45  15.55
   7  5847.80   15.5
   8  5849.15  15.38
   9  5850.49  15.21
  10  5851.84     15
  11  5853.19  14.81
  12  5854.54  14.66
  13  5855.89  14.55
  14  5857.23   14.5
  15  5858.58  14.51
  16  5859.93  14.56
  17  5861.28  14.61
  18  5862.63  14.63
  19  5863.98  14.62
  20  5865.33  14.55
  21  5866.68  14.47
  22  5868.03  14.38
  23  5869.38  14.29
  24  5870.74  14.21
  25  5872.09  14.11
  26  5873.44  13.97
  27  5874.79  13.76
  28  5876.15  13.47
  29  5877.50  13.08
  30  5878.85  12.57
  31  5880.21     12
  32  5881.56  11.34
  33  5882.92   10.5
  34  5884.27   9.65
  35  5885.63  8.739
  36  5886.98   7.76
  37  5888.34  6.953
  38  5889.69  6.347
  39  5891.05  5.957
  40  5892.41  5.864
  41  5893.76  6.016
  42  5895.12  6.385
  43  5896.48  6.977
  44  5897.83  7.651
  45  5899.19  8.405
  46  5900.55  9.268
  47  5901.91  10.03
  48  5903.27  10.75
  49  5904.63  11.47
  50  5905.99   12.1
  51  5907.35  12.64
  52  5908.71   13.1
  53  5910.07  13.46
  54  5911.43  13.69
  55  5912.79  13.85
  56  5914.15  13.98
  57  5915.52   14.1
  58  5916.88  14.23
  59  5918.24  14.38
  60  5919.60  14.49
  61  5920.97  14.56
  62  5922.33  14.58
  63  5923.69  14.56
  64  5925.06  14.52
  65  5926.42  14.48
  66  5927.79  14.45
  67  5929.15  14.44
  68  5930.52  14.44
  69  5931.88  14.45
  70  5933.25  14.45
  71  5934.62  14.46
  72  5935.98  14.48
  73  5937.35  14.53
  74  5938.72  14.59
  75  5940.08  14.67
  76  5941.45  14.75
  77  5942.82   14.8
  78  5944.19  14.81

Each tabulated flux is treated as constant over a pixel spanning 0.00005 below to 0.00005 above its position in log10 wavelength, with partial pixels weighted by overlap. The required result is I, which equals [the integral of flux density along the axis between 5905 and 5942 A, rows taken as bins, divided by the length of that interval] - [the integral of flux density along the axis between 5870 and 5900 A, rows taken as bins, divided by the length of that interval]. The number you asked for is 4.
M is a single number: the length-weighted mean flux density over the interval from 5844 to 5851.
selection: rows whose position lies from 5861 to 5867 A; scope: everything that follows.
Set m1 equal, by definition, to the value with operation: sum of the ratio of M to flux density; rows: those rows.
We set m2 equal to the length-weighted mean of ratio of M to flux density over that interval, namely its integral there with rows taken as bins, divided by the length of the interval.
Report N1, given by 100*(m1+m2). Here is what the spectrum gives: 636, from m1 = 5.3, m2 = 1.06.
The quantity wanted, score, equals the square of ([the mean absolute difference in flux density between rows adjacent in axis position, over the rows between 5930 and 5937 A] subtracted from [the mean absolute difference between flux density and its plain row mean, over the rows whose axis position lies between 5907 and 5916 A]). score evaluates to 0.2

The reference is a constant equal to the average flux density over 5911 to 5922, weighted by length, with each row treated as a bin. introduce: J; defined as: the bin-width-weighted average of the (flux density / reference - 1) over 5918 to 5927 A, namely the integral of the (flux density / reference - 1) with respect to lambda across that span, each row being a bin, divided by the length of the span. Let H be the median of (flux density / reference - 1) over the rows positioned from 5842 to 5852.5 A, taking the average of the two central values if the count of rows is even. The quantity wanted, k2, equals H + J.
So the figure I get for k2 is 0.1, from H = 0.09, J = 0.02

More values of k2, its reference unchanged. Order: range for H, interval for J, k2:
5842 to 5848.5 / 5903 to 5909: -0.1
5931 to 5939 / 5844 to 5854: 0.1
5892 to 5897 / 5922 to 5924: -0.5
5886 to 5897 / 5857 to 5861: -0.5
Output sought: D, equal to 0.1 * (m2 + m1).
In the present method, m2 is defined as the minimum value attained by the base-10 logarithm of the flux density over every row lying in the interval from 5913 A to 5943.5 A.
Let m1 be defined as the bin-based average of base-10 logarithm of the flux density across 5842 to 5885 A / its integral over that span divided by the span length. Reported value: 0.229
